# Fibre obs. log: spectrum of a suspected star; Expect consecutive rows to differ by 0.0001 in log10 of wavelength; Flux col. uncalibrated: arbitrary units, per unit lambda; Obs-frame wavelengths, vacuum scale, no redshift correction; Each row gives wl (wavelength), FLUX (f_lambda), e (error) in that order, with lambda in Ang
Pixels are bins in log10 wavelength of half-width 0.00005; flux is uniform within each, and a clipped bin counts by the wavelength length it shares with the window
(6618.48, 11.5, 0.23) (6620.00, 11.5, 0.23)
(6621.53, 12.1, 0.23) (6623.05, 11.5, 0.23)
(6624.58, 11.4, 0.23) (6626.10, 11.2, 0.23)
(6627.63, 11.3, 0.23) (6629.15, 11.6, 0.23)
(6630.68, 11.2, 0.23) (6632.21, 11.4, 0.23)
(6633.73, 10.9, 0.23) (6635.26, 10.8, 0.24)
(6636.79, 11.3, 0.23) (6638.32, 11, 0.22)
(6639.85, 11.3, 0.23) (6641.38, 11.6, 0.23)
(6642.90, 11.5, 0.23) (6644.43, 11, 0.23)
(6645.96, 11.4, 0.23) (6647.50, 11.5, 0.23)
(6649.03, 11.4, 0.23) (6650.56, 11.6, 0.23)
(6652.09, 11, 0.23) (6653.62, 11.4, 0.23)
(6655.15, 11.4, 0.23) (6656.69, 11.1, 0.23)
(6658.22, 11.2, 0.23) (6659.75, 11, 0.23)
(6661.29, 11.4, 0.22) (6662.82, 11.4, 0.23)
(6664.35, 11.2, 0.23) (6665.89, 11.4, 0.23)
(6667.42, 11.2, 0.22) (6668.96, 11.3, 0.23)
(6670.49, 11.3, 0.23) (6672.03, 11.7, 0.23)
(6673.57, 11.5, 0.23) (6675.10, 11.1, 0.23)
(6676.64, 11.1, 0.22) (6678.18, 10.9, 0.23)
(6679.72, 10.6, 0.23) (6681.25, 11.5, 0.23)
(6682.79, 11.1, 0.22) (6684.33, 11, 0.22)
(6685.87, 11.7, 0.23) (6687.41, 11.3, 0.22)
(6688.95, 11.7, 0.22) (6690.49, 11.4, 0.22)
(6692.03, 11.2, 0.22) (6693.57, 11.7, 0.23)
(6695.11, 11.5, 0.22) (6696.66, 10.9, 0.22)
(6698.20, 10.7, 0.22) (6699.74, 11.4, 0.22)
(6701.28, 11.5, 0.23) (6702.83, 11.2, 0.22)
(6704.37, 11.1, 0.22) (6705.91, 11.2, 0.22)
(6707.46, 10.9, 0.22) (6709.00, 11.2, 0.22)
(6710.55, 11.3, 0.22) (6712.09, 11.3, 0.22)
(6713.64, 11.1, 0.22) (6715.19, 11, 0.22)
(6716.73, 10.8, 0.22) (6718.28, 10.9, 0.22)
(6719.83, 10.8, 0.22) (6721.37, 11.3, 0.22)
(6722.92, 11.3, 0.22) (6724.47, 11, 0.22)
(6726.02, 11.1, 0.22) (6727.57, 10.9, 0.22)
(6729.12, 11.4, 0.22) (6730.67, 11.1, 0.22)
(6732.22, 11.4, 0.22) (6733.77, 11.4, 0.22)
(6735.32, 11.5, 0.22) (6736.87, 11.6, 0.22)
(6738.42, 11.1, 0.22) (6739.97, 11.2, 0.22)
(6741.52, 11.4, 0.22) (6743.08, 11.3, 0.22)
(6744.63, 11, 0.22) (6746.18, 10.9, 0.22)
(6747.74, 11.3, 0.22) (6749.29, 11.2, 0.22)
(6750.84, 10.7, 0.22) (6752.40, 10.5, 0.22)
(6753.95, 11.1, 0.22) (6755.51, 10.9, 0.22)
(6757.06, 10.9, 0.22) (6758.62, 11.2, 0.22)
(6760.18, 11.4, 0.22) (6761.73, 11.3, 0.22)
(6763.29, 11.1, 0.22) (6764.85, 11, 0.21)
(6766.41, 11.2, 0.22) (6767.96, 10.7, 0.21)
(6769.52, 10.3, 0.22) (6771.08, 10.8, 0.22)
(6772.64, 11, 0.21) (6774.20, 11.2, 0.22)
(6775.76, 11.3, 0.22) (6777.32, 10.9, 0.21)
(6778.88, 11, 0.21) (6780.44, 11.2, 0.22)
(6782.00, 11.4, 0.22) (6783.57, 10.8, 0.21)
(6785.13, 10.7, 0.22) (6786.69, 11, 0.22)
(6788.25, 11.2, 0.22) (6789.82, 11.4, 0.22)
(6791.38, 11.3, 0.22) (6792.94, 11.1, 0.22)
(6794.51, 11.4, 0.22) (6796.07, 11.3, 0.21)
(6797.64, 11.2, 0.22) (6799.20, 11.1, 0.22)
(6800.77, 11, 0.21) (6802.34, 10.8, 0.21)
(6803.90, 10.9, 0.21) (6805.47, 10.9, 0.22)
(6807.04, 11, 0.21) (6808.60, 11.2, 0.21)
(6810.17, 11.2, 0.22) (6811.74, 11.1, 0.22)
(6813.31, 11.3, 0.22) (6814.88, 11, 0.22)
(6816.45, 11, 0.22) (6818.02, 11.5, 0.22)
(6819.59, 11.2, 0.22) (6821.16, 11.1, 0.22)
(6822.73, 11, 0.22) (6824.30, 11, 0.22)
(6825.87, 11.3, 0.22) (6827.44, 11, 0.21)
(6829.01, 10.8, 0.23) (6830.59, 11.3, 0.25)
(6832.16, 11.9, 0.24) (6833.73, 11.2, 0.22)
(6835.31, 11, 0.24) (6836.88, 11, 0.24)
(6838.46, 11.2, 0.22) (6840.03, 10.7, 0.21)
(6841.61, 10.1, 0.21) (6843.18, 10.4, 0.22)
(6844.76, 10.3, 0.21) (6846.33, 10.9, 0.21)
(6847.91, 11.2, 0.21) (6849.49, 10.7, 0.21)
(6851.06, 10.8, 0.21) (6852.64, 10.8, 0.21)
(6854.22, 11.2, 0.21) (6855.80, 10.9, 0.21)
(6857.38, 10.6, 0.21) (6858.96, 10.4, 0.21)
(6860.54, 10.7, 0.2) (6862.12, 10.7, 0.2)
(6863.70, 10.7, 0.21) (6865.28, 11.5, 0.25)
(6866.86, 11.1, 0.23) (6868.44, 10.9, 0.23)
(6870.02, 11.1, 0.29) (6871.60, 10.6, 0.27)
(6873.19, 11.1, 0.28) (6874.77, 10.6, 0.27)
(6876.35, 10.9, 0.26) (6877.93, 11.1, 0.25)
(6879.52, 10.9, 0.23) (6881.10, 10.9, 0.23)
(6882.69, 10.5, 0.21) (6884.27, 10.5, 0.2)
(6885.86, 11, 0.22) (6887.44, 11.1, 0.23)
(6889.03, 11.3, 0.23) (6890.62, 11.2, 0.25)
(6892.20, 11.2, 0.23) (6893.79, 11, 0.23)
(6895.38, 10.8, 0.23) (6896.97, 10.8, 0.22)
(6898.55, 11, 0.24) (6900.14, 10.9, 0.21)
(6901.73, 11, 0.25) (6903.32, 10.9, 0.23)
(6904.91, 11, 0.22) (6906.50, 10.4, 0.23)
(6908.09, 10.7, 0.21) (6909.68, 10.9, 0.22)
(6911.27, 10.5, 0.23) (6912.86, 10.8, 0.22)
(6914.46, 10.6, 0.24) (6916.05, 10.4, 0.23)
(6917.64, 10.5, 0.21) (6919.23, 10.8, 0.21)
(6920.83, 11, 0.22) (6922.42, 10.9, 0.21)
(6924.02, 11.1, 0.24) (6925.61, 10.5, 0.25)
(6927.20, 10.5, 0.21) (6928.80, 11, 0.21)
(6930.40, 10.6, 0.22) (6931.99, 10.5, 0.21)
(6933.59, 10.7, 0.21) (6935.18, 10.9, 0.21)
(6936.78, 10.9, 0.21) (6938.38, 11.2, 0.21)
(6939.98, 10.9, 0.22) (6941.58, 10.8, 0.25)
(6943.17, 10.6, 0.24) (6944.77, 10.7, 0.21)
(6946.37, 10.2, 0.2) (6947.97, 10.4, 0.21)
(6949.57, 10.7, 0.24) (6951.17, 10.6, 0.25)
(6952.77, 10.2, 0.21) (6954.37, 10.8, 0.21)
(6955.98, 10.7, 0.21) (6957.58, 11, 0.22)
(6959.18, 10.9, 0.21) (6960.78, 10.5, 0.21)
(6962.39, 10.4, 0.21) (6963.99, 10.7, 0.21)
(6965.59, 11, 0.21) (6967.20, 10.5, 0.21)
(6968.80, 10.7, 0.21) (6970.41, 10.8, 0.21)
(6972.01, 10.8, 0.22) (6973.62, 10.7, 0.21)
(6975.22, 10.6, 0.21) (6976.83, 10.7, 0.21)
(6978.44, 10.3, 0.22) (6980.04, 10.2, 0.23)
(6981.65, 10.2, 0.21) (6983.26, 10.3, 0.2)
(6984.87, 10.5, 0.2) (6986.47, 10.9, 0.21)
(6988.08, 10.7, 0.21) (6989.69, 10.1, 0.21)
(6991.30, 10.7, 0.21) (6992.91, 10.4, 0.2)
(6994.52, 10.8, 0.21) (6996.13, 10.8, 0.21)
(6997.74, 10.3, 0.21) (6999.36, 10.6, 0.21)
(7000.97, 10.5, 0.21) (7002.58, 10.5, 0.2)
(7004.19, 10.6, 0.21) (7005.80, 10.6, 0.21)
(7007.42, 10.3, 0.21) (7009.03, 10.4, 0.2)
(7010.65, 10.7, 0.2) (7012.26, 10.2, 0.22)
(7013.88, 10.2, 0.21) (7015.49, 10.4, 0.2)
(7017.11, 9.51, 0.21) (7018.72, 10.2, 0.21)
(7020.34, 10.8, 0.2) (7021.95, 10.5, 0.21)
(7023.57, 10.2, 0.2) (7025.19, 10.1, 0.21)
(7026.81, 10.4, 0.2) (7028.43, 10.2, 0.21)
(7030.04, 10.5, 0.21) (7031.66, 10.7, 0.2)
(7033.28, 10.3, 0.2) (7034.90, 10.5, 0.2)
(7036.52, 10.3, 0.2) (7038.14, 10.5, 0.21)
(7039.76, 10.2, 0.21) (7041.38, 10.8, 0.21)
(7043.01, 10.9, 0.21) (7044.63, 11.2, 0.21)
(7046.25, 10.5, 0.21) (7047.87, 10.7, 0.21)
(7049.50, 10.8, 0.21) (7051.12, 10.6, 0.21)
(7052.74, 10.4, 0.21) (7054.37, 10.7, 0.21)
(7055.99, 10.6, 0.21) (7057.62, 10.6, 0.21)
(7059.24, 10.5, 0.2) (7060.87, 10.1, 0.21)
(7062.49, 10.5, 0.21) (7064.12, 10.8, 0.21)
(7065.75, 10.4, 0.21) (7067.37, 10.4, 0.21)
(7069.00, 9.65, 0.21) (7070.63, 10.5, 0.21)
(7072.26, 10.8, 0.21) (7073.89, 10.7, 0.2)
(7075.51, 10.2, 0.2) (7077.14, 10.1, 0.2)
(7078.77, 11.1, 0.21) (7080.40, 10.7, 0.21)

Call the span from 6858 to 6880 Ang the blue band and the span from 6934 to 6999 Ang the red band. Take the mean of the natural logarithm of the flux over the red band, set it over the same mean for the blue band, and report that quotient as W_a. 0.990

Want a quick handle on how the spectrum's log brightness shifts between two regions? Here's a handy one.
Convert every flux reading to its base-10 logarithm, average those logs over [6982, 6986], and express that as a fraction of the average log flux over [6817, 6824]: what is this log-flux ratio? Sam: 0.97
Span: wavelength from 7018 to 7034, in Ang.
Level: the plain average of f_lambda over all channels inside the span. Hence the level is 10.4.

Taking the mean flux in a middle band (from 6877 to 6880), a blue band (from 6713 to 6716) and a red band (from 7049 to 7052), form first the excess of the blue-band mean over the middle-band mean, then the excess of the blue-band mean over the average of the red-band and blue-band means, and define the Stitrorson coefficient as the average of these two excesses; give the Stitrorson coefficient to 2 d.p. 0.11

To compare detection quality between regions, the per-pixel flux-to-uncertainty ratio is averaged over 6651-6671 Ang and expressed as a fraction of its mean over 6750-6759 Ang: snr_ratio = 1.00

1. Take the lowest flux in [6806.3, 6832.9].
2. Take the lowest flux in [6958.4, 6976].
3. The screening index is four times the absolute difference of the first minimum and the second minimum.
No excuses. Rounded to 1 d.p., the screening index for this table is 1.6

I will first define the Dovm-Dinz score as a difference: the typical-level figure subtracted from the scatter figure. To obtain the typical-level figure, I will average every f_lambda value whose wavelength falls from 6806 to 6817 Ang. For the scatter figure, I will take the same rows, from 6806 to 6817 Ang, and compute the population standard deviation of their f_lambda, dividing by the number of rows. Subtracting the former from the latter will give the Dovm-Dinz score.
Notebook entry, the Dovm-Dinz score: -11.0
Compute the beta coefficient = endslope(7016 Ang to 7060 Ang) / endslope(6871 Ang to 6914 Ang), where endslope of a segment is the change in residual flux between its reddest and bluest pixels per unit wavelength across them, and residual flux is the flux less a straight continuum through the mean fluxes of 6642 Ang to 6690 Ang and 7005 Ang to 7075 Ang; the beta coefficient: 3.6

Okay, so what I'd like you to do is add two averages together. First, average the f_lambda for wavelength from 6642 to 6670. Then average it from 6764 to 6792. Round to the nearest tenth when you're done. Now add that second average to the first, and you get 22.3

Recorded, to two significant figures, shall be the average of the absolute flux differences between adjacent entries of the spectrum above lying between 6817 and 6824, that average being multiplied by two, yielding 0.33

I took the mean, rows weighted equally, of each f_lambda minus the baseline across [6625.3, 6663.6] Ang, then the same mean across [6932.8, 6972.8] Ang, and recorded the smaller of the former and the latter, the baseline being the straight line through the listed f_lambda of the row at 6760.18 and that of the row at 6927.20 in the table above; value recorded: -0.75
